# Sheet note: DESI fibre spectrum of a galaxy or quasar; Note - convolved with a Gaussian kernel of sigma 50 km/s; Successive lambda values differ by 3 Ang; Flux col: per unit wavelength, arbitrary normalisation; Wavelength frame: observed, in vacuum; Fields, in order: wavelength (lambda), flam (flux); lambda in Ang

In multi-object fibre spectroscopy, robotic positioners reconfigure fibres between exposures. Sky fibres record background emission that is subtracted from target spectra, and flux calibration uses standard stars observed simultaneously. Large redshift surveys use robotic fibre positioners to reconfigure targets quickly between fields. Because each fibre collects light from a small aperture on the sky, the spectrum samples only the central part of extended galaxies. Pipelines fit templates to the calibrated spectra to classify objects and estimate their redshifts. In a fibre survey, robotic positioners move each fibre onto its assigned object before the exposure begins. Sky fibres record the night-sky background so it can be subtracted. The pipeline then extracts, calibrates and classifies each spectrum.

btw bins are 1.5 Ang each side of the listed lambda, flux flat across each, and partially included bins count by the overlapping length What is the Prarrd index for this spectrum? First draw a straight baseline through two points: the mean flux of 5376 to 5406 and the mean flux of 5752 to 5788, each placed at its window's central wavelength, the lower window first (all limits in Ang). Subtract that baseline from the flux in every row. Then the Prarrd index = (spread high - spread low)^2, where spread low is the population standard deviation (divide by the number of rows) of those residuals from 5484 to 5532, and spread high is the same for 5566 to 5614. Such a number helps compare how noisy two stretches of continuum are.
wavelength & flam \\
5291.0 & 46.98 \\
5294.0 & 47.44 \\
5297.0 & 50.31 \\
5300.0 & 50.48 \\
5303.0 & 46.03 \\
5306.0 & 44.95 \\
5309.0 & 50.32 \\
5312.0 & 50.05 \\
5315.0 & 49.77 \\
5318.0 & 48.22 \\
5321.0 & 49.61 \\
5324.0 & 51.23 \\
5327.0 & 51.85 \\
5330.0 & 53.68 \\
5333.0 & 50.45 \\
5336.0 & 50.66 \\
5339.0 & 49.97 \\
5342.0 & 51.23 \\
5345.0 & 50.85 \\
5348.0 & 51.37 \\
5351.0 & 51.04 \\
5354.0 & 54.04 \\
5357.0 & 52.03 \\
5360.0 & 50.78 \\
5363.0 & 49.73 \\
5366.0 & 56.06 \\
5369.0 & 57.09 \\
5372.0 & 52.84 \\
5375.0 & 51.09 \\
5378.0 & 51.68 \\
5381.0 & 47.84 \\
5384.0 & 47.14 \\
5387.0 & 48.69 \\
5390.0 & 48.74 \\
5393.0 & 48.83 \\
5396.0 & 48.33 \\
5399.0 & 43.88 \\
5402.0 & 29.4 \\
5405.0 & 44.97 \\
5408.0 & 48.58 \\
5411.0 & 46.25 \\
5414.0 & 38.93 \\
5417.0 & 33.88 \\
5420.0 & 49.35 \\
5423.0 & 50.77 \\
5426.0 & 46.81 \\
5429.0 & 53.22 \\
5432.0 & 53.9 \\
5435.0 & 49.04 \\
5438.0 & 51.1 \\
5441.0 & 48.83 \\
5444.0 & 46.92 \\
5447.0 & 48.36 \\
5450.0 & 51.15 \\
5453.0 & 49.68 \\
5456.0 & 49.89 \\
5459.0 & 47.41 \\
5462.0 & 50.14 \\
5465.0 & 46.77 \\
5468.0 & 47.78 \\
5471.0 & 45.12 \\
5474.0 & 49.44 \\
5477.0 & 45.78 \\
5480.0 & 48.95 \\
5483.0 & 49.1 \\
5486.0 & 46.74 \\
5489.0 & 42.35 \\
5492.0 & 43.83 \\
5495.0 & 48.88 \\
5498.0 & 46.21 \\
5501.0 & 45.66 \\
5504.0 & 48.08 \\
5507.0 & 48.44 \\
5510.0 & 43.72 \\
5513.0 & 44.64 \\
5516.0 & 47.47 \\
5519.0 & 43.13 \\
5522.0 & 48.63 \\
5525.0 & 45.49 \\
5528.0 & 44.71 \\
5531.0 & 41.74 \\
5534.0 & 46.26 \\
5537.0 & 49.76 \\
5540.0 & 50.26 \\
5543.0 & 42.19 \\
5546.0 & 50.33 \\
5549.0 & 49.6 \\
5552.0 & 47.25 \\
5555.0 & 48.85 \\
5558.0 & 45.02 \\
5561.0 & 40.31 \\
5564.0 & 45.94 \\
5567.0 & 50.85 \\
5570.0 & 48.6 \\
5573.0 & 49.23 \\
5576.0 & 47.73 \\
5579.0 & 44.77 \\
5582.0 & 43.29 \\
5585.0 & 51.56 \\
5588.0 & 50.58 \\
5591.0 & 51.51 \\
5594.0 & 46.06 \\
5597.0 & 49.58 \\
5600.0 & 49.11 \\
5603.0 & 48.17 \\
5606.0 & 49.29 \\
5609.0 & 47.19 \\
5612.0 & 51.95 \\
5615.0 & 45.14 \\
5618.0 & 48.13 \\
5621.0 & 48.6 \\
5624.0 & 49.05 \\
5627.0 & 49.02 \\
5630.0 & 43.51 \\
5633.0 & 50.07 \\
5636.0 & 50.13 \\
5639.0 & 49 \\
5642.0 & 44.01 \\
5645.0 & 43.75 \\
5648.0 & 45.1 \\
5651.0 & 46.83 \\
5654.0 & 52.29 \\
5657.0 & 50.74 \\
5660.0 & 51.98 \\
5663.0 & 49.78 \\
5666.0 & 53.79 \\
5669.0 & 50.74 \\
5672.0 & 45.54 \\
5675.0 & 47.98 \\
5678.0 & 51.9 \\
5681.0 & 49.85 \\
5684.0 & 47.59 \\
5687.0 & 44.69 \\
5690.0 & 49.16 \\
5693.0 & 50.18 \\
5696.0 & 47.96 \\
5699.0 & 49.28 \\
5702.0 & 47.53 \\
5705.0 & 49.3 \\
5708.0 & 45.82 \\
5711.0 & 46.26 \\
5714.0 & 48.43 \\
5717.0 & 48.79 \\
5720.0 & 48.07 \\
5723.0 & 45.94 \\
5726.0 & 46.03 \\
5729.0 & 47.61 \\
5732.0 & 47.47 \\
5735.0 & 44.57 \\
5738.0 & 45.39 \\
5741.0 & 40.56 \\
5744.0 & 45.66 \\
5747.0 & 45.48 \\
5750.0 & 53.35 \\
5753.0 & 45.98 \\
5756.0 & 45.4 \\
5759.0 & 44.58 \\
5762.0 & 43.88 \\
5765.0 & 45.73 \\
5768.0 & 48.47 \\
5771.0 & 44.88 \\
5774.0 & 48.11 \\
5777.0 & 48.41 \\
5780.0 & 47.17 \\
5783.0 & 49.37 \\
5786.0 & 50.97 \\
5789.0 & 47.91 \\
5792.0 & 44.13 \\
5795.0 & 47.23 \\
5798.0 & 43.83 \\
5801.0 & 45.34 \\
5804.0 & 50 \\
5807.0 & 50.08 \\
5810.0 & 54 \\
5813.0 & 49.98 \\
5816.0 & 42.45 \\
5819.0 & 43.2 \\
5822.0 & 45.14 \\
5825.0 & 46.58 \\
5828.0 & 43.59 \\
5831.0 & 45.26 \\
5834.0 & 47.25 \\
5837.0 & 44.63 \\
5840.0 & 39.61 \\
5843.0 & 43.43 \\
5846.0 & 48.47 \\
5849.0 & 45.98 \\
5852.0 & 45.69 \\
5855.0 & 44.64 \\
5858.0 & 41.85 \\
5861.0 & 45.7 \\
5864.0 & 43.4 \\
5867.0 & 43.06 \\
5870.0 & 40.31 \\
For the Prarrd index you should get 0.0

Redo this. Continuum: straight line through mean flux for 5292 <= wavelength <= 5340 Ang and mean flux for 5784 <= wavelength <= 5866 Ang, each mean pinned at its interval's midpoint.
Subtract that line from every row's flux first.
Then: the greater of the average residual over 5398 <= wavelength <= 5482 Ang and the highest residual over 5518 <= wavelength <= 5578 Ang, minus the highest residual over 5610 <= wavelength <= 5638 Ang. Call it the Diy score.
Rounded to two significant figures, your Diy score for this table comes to -1.4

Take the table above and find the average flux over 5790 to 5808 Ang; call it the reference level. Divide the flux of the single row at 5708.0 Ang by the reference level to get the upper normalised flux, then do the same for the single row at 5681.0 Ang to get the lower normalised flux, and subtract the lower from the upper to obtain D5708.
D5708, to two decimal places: -0.09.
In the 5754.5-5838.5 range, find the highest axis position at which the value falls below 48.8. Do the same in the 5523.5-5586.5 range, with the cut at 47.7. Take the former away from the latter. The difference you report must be -255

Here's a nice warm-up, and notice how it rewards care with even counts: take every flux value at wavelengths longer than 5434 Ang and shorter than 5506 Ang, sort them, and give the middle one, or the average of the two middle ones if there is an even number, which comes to 48.2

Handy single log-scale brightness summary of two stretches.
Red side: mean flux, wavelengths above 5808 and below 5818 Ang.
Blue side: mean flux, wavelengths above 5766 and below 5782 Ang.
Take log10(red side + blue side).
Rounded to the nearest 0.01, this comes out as 1.98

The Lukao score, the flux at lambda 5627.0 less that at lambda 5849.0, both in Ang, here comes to 3.0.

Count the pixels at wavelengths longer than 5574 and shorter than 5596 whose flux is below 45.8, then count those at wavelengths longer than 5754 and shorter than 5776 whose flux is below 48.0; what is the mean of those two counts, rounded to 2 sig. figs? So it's 3.5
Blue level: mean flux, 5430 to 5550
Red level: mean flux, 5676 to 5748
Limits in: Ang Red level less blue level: -0.2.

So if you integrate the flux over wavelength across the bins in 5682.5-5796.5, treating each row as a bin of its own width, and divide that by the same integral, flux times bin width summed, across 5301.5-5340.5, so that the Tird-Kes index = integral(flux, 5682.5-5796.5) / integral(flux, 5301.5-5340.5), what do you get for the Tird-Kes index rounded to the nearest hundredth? 2.76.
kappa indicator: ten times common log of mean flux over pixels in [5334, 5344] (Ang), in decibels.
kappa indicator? 17.04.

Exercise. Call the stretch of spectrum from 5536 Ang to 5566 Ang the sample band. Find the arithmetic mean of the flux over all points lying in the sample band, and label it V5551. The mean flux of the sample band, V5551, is 47.0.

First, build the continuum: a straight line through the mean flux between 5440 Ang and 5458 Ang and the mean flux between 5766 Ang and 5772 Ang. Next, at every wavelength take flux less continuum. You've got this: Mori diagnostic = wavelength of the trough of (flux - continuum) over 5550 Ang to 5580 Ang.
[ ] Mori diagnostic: 5561.0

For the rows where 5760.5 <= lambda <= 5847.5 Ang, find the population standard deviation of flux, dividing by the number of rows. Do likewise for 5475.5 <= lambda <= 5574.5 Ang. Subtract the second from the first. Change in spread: 0.3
